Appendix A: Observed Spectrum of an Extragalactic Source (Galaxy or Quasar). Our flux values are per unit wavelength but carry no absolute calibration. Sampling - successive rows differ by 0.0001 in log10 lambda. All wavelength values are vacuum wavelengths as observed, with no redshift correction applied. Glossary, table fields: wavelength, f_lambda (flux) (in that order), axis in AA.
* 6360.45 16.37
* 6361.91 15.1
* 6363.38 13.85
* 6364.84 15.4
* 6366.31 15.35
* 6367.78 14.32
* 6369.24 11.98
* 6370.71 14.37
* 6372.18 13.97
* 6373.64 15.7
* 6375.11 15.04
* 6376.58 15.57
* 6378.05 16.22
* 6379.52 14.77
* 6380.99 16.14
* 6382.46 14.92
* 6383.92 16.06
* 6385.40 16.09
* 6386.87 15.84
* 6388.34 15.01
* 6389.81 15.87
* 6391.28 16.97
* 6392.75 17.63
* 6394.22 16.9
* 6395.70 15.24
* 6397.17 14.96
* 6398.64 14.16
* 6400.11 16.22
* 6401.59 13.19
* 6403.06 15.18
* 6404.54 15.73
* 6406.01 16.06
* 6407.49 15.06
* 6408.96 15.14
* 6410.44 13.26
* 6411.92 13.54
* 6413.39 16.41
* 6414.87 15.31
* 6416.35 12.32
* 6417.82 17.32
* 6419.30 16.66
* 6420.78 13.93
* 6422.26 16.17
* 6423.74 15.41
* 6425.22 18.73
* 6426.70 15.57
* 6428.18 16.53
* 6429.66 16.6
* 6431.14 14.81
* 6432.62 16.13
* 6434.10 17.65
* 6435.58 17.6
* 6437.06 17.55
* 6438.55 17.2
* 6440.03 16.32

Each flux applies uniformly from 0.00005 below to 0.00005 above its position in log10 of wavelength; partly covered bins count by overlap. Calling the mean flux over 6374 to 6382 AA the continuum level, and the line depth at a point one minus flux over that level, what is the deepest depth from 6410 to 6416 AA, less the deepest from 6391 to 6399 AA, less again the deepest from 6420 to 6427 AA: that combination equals 0.0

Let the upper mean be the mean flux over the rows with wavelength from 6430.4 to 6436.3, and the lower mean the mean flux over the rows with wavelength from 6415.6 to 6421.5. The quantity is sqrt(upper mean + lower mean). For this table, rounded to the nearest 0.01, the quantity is 5.62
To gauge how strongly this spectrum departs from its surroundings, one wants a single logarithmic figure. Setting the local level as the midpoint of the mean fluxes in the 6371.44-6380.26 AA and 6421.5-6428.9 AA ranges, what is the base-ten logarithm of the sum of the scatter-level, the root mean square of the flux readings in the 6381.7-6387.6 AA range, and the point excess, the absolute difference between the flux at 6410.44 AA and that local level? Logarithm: 1.26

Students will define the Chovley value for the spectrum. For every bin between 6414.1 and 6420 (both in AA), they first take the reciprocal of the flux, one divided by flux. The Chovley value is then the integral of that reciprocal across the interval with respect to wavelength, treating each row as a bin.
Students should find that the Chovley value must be 0.390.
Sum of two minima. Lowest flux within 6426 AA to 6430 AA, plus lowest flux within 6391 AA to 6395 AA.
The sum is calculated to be 32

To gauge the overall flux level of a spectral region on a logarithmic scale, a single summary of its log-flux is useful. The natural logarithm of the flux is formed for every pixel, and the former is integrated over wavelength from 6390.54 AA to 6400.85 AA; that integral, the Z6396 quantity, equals 28.6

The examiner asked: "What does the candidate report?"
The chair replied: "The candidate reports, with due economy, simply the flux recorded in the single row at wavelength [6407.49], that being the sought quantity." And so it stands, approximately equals 15.06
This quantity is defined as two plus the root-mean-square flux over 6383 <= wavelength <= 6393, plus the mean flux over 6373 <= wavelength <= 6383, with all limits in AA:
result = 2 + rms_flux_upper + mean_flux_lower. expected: 33.7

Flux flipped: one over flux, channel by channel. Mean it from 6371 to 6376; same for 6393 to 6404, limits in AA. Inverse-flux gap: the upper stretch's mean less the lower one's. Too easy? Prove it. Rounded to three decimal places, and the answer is -0.001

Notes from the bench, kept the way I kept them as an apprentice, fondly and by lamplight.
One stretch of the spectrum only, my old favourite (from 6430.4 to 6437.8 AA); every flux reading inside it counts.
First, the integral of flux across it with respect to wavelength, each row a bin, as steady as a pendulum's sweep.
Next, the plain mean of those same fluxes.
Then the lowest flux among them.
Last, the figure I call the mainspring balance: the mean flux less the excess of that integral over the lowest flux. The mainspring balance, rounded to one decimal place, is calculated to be -92.5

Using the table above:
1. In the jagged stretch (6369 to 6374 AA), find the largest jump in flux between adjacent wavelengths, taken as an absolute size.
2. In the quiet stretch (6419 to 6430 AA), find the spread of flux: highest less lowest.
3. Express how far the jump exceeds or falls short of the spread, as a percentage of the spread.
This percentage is -50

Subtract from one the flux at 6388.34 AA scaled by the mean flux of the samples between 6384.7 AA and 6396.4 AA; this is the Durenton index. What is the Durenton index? 0.073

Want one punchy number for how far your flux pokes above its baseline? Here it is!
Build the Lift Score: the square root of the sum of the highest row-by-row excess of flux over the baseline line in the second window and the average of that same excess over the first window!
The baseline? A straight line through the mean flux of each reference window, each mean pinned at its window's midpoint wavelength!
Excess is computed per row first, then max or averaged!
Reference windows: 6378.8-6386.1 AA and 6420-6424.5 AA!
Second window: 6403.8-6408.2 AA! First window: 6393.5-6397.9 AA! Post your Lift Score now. 0.98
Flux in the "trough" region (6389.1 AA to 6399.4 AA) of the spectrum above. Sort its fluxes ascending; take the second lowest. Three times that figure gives 44.9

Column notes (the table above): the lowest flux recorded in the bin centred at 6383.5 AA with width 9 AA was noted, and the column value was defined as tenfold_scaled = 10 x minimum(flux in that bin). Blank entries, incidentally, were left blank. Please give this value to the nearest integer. 148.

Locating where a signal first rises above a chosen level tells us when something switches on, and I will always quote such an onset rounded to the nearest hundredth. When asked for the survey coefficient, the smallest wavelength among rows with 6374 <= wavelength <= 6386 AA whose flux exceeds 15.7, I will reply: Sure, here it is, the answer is 6378.05 AA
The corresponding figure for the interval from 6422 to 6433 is 6422.26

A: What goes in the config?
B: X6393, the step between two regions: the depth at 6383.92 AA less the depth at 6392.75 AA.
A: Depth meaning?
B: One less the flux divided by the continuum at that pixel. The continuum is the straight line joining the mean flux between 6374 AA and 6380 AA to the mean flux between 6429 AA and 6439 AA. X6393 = 0.09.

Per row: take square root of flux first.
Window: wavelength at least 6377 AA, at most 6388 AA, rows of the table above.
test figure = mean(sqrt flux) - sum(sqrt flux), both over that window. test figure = -23.8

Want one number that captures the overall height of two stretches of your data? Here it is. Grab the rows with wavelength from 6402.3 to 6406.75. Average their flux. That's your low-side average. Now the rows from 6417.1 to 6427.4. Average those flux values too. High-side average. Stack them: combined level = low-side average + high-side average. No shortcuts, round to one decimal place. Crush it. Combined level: 31.9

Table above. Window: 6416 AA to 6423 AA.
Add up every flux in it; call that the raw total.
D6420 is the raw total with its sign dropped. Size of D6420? 76.4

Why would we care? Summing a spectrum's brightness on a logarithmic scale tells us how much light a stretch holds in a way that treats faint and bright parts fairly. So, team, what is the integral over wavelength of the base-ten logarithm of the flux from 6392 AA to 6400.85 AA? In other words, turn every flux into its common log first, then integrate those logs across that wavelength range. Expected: 11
